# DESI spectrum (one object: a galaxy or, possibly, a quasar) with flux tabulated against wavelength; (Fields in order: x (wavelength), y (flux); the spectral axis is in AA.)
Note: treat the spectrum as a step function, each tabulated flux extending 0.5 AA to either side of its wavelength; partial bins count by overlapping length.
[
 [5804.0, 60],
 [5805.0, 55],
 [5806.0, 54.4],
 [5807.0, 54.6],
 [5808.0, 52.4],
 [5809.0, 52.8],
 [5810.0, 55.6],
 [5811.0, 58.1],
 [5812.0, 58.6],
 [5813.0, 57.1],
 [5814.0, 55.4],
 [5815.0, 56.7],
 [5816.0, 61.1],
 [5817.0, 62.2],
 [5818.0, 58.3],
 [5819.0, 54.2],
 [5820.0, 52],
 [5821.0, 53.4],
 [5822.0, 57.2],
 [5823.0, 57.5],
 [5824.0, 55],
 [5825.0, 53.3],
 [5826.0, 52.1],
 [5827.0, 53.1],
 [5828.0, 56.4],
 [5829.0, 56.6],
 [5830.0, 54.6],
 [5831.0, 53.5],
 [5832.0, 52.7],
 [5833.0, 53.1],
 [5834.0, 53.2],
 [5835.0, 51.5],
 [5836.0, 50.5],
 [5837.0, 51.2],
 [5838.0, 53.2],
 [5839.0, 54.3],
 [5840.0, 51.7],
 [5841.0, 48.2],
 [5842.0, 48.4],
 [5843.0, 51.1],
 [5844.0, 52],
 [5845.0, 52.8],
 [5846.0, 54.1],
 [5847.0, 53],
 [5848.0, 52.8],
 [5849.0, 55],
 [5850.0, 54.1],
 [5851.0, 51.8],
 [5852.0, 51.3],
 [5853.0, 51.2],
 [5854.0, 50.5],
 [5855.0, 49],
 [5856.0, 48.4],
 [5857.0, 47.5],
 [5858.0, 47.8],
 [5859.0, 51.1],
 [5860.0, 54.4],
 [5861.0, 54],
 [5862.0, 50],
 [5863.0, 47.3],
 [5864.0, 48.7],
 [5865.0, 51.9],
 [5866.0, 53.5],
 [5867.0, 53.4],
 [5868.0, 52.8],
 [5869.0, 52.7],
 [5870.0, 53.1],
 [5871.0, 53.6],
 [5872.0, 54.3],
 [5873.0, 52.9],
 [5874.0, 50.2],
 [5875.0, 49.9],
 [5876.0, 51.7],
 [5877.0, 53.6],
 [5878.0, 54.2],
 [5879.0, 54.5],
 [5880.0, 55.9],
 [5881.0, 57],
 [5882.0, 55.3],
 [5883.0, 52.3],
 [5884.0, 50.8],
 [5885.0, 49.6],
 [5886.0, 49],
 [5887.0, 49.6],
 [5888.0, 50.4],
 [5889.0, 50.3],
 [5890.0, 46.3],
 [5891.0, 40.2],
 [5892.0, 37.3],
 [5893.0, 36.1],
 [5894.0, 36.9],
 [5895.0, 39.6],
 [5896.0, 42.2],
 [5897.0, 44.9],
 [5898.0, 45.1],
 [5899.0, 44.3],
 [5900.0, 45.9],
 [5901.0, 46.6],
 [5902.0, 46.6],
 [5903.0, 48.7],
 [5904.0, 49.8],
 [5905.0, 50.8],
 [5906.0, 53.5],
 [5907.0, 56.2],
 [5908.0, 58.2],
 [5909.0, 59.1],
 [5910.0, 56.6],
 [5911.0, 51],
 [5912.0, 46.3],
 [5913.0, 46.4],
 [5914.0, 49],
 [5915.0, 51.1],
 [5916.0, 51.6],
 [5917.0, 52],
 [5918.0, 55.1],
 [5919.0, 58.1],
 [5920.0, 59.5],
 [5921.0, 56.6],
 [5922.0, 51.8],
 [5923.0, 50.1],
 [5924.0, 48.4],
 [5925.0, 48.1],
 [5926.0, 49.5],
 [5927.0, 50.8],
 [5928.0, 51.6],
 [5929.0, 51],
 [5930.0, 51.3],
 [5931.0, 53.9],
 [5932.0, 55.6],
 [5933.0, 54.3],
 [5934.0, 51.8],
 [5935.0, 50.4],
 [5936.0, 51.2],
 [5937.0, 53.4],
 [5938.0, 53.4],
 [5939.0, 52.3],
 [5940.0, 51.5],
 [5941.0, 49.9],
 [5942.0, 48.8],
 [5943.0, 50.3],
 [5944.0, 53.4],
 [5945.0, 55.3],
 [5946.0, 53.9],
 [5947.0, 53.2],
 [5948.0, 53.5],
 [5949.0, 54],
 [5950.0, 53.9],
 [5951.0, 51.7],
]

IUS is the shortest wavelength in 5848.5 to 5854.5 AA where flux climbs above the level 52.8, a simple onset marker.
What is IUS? 5849.0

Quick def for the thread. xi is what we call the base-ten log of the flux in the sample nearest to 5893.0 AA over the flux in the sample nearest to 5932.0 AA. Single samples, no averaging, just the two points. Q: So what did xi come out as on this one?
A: -0.188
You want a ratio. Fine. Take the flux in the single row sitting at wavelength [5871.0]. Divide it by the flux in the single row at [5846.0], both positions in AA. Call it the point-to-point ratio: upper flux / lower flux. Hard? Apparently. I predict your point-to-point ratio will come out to 0.99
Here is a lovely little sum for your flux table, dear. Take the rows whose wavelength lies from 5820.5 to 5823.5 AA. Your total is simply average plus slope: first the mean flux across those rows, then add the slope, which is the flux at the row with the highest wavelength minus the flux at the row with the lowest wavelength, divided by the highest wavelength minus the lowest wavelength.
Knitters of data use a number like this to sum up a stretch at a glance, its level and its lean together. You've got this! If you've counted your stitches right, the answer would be 58.1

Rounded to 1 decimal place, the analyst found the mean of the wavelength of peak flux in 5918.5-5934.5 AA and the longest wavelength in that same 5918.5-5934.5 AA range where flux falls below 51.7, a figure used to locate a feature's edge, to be 5925.0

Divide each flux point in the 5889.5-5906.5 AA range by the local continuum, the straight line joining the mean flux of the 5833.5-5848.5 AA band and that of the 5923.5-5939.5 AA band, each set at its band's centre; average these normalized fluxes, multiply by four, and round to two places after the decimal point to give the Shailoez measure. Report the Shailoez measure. 3.43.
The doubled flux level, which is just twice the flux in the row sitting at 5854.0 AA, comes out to 101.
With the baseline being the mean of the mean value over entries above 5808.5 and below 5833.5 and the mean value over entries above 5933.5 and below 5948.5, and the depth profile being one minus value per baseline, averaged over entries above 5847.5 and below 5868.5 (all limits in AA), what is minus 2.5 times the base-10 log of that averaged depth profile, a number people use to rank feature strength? 3.3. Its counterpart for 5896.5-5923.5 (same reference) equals 3.3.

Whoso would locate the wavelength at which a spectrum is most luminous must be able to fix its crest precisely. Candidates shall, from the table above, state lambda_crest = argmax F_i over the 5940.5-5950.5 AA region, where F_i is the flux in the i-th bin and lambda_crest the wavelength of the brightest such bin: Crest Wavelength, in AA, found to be 5945.0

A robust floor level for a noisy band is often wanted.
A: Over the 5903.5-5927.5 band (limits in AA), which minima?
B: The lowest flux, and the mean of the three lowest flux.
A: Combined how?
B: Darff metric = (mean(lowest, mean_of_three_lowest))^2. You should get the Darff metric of 2173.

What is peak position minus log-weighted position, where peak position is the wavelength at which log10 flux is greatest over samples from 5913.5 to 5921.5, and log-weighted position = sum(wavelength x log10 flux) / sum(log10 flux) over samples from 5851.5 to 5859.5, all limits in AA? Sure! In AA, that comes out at 64.5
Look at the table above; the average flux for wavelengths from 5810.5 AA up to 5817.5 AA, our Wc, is 58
